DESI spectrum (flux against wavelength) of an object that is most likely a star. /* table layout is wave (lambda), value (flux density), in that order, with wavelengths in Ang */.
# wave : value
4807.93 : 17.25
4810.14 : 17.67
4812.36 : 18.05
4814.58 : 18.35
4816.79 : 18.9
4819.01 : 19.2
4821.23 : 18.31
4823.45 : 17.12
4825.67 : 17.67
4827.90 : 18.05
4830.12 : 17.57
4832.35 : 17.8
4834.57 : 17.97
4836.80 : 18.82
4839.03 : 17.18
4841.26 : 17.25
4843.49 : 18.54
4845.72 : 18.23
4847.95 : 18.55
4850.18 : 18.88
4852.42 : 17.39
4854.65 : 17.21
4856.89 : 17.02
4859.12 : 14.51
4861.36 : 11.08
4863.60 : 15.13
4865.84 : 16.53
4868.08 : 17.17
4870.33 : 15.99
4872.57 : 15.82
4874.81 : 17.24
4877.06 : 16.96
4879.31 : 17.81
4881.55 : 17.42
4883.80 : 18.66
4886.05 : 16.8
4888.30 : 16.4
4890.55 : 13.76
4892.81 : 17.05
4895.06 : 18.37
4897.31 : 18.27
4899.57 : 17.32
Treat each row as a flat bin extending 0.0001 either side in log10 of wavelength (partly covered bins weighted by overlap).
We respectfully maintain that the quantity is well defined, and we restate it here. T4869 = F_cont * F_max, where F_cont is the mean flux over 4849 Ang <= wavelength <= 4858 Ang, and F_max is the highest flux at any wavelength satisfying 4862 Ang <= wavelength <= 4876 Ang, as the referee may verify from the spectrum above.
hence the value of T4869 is 304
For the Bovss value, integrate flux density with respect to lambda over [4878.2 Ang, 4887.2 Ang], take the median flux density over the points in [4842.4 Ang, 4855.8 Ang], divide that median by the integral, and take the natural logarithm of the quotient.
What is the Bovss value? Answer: -2.2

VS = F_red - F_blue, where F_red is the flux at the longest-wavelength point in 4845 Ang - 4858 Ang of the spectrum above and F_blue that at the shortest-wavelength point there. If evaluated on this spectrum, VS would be -1.2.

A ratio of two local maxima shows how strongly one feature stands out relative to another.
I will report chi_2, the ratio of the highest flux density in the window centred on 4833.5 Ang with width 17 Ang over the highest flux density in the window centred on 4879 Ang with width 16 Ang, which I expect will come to 1.01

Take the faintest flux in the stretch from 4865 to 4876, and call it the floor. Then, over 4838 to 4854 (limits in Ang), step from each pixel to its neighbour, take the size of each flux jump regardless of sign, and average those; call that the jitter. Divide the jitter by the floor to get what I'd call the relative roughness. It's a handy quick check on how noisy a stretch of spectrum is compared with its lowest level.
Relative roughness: 0.040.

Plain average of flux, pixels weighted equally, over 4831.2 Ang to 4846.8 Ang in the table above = 18.0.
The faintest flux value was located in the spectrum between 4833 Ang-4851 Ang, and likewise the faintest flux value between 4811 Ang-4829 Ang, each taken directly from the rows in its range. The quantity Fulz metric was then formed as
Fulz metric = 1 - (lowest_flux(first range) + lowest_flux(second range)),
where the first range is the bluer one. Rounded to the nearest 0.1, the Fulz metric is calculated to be -33.3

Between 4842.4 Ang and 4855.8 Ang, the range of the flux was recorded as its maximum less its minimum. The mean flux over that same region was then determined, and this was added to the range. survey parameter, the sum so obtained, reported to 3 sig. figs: 19.8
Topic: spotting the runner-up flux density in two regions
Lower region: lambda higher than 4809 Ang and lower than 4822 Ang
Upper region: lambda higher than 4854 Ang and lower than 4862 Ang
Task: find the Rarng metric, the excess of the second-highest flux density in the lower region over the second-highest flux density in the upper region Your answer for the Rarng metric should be 1.9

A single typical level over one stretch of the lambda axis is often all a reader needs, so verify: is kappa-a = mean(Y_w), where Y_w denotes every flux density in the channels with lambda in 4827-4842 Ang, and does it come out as 17.8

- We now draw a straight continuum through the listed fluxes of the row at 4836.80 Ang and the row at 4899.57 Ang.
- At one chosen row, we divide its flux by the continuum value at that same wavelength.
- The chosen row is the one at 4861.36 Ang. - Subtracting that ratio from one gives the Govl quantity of 0.39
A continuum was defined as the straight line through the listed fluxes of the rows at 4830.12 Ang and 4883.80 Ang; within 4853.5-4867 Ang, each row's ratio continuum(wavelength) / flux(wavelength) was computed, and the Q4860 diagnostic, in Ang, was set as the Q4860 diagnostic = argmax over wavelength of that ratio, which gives 4861.36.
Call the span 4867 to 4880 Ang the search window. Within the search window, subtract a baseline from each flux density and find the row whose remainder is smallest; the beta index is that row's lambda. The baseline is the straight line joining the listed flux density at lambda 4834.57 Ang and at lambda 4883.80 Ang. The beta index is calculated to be 4872.57 Ang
